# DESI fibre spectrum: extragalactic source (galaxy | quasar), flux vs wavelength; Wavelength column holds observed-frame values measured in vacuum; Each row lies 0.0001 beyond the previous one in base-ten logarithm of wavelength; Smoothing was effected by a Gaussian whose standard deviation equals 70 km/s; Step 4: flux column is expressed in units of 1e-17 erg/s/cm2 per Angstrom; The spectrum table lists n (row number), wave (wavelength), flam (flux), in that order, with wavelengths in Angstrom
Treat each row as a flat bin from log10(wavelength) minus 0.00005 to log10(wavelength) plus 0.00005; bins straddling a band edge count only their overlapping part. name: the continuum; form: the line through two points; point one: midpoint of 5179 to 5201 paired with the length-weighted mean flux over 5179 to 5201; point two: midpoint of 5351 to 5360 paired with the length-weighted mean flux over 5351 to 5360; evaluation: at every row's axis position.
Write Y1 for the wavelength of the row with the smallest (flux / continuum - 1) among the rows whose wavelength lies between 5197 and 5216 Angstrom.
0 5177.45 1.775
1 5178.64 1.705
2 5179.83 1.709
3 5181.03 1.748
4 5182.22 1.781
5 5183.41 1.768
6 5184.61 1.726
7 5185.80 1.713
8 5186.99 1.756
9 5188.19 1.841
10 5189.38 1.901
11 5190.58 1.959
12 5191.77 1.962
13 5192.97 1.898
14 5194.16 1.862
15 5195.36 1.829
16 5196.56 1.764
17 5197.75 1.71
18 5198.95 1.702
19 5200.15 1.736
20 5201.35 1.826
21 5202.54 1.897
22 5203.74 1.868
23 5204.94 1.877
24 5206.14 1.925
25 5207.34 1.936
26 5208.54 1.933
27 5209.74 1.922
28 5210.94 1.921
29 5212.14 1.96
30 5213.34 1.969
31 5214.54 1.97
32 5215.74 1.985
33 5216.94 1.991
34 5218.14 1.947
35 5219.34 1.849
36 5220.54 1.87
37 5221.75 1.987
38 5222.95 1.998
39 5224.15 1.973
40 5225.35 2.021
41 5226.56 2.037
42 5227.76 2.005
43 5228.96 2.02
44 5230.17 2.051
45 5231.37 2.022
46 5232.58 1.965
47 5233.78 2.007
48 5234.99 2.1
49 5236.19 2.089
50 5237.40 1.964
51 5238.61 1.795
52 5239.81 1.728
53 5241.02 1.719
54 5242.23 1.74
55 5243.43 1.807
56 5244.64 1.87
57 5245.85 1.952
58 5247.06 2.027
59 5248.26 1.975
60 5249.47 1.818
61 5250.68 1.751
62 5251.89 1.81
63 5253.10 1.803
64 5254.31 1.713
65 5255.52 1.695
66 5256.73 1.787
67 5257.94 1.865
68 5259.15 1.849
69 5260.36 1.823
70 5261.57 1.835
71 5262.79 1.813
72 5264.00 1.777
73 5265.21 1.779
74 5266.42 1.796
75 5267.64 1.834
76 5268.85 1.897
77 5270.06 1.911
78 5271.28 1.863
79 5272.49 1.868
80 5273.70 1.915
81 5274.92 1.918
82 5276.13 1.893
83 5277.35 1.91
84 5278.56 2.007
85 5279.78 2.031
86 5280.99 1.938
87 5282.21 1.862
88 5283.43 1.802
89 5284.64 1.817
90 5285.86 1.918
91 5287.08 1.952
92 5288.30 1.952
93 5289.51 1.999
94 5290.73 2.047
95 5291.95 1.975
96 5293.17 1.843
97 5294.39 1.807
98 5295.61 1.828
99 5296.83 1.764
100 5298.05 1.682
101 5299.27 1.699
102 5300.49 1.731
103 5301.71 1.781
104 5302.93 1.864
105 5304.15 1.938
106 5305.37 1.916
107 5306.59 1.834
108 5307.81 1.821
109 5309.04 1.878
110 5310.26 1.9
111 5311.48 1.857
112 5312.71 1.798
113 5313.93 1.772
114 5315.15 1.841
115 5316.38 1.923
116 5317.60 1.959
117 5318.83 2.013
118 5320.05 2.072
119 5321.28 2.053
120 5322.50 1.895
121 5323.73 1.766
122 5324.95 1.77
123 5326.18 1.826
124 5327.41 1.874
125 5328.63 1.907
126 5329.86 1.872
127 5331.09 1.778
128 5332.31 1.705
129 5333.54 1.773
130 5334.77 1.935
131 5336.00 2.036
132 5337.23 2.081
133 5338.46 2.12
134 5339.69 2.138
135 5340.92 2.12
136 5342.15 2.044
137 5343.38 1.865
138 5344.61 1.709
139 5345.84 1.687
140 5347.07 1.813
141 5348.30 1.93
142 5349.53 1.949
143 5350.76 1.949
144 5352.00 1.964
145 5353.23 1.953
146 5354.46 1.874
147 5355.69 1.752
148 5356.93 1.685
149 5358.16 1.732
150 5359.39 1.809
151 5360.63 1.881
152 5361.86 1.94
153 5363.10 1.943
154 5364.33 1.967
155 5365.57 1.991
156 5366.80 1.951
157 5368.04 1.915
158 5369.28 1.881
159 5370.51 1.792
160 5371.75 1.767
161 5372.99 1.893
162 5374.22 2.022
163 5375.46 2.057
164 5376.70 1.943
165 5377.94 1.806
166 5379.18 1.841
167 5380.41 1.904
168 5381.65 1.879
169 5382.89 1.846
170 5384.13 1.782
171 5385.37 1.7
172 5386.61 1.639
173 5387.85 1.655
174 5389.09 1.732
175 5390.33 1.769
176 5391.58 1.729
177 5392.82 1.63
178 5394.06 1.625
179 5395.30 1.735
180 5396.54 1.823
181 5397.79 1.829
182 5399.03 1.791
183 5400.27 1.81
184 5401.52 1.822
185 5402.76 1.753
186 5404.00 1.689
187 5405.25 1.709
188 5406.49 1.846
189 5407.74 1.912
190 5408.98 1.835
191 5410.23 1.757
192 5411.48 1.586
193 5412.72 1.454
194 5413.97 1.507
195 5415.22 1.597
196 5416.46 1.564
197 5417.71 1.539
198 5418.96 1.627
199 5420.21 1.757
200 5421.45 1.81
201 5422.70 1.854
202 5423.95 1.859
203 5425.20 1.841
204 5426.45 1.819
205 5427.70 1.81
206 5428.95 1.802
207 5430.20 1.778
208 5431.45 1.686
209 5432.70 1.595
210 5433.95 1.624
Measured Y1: 5198.95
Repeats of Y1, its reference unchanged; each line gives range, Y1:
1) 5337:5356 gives 5345.84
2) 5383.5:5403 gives 5394.06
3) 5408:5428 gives 5412.72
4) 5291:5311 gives 5298.05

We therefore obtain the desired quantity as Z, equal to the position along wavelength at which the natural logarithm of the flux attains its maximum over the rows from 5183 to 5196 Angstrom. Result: 5191.77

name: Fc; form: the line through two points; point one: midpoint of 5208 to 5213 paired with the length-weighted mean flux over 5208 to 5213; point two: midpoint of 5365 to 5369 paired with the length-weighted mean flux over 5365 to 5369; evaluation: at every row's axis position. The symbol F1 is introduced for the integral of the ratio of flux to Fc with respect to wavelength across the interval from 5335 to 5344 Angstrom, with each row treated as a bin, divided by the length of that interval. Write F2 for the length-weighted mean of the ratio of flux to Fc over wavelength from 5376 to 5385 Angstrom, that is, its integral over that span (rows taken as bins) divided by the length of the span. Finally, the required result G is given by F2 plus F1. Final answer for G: 2.01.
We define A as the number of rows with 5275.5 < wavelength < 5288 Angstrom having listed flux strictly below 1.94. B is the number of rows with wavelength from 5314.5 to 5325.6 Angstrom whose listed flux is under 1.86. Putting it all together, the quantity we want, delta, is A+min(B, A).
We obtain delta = 10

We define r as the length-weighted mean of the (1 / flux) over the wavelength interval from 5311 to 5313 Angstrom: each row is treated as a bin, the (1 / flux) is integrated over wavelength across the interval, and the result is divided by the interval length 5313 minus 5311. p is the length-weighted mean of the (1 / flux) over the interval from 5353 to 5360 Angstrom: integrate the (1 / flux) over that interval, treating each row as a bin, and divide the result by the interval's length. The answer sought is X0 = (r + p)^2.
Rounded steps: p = 0.560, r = 0.545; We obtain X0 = 1.22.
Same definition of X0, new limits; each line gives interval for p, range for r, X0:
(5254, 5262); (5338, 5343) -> 1.07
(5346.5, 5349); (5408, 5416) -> 1.32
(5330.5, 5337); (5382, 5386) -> 1.21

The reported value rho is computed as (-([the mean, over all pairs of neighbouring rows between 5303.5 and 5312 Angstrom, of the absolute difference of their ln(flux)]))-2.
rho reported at -2.02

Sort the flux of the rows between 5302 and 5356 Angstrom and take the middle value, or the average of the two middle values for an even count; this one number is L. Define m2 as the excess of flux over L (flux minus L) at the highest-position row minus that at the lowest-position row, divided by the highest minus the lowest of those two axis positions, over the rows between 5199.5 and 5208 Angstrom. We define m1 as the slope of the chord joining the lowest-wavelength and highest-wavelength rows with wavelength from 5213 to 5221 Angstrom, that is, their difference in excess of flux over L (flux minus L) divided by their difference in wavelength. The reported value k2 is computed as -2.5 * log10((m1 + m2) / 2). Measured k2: 5.38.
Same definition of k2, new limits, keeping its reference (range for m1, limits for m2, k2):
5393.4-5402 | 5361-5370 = 5.09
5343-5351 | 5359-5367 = 4.54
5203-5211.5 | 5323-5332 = 5.87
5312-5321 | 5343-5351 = 4.03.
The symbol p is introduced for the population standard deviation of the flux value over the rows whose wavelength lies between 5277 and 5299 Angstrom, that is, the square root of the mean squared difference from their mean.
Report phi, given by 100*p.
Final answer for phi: 10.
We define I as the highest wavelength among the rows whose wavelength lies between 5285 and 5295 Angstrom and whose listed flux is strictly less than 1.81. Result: 5294.39 Angstrom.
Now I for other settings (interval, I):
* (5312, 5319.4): 5313.93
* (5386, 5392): 5391.58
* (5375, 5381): 5377.94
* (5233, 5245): 5243.43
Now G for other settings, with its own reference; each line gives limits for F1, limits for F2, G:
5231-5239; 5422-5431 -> 1.96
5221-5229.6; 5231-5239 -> 2.06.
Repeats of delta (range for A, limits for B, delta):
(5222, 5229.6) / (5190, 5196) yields 0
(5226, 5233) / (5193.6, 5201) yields 0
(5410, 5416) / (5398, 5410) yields 10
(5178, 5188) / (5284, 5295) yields 11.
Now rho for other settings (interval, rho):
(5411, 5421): -2.05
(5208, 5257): -2.03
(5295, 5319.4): -2.03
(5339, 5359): -2.04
